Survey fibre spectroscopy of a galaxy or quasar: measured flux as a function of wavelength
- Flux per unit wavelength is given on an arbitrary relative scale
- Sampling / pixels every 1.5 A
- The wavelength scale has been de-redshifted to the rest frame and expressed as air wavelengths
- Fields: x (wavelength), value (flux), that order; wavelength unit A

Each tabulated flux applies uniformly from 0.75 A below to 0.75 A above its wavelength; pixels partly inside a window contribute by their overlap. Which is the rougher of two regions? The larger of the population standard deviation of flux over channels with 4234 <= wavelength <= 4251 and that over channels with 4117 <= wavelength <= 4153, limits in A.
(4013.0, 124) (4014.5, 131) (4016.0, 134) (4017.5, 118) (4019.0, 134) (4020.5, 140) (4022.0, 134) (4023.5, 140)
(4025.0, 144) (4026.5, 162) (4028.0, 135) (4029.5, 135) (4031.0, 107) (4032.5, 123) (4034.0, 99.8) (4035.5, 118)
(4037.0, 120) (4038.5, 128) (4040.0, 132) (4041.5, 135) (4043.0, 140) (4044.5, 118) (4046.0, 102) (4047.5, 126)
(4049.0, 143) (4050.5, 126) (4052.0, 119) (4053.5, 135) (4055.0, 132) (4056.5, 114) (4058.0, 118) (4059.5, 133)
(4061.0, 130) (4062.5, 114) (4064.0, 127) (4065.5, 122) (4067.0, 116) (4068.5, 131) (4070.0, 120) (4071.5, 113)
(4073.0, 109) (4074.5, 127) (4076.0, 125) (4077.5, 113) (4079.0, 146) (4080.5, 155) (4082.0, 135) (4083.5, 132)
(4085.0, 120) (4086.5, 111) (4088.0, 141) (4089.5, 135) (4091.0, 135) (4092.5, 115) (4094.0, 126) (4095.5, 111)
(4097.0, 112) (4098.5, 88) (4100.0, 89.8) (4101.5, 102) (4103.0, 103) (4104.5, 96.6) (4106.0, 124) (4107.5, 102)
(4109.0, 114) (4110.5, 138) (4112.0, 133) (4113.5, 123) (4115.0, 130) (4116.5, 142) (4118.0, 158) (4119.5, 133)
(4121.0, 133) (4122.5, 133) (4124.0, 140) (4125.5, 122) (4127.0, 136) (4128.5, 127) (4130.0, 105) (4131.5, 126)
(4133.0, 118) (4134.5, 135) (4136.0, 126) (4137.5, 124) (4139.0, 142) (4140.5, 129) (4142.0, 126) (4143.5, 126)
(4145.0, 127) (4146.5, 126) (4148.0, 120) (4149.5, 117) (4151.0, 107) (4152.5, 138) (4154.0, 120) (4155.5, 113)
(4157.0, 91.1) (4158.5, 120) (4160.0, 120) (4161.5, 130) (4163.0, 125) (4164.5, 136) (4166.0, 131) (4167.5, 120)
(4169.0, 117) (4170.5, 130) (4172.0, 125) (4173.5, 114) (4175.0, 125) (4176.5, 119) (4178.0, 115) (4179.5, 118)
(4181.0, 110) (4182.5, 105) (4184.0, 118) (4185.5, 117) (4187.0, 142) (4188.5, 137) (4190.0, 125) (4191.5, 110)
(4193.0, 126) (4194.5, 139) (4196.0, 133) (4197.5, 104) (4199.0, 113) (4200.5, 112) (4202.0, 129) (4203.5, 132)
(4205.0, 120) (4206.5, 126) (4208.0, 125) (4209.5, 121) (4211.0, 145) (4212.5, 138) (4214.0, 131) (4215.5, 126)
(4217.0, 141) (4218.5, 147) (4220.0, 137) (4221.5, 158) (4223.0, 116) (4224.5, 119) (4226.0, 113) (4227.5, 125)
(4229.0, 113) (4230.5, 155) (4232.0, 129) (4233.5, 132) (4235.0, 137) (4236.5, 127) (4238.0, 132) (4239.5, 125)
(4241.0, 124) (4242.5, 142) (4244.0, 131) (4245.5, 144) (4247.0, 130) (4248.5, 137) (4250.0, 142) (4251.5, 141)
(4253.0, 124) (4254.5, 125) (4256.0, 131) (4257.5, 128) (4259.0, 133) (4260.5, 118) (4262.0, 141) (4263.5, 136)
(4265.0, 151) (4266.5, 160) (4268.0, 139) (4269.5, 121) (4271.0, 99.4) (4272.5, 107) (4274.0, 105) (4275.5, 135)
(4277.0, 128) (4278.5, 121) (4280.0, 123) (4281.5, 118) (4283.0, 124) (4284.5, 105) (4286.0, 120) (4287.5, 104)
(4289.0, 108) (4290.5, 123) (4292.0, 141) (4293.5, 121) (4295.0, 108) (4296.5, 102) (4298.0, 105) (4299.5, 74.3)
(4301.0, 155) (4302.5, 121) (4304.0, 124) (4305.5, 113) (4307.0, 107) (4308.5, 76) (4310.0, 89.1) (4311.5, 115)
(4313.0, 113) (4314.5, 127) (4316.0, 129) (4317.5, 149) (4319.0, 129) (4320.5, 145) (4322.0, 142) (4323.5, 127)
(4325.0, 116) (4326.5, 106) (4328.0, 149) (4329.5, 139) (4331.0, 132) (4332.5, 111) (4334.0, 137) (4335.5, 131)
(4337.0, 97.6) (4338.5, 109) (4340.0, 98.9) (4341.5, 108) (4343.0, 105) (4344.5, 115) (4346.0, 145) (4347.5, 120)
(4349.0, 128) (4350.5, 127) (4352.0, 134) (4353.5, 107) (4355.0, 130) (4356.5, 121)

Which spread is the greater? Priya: 11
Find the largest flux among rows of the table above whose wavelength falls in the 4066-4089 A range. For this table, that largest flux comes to 155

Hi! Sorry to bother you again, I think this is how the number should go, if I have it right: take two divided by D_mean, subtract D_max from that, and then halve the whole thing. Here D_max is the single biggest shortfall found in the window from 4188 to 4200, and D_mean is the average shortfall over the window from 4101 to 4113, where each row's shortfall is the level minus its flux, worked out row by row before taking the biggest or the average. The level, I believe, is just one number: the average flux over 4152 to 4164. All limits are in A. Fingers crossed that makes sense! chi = -7.6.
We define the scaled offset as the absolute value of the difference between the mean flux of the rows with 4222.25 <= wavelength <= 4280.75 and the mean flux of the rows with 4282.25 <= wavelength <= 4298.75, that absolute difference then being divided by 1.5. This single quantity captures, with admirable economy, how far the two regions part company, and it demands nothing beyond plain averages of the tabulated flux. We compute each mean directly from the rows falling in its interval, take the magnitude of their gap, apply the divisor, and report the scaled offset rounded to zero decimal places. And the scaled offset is 10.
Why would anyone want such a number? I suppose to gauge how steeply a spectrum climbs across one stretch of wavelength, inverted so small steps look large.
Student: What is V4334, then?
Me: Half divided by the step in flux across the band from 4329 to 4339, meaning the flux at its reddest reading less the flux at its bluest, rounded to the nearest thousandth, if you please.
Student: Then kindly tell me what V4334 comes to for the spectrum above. -0.017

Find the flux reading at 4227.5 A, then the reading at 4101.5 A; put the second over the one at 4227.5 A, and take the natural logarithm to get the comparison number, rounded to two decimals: -0.20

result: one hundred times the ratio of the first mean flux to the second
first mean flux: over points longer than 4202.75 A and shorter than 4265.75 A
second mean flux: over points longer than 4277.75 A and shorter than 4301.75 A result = 114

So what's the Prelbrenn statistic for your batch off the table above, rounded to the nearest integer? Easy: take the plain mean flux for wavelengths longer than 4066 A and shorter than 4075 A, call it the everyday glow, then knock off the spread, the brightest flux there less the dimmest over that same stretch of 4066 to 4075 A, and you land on 97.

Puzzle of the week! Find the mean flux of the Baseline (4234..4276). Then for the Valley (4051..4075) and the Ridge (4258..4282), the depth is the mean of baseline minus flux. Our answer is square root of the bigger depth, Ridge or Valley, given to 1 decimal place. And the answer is 2.9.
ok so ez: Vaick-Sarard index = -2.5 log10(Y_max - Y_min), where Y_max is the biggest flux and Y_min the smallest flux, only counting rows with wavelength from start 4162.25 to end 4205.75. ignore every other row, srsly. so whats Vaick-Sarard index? -3.9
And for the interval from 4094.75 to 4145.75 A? -4.6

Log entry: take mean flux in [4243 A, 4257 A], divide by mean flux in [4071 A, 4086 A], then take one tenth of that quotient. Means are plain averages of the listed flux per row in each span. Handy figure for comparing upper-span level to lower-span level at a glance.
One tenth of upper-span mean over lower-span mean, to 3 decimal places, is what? 0.105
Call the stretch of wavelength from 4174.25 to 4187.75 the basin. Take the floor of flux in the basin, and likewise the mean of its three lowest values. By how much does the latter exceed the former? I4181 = 5.0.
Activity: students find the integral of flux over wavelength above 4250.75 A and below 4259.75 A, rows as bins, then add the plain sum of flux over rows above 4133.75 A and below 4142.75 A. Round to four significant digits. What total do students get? 1955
